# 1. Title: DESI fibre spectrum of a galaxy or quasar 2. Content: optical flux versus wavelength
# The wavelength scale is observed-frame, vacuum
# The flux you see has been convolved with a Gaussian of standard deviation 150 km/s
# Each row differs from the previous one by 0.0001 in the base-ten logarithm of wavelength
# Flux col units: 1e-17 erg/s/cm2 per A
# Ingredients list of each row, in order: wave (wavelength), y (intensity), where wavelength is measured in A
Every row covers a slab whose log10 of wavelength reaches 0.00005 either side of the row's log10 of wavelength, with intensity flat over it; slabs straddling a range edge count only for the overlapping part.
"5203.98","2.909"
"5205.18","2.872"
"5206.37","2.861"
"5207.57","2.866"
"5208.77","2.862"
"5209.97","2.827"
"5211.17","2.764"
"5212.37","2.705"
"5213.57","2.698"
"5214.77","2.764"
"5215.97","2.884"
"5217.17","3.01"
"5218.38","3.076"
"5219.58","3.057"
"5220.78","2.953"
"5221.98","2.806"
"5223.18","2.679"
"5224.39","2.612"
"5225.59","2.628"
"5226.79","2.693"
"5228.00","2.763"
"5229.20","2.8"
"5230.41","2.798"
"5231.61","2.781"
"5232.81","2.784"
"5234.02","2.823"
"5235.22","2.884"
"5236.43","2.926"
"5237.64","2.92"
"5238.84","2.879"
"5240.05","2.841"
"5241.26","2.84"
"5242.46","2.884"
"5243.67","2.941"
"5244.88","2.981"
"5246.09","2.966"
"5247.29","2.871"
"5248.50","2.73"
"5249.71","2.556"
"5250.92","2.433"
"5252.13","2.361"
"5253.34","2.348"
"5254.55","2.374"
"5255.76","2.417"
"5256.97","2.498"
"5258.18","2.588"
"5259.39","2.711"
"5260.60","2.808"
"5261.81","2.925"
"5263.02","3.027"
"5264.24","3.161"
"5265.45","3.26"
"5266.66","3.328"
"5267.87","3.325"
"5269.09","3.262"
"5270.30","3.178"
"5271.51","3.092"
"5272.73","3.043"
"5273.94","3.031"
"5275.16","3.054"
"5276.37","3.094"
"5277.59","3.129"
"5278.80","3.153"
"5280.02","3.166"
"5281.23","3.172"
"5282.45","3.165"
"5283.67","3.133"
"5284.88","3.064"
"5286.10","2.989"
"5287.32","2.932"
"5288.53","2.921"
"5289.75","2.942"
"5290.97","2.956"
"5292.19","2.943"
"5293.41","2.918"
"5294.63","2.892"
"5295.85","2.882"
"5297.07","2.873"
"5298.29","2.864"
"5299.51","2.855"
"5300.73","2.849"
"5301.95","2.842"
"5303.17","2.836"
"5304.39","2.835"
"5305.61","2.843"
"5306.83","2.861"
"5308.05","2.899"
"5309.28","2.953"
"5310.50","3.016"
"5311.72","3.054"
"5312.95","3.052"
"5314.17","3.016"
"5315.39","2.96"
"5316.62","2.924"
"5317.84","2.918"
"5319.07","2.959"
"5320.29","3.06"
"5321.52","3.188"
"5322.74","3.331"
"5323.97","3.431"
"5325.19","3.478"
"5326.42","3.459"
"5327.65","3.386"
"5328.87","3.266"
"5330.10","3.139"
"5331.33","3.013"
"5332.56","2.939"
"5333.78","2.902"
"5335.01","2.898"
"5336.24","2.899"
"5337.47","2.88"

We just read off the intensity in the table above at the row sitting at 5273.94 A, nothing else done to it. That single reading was 3.031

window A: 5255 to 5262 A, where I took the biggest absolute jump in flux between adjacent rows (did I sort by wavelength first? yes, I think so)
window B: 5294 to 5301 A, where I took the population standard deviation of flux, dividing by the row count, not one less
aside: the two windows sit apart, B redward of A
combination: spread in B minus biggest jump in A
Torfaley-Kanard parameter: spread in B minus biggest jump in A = -0.11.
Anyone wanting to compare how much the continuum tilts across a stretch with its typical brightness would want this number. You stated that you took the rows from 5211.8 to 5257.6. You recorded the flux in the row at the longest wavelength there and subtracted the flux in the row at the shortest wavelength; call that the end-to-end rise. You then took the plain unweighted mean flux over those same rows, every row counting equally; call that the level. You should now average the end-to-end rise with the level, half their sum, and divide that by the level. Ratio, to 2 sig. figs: 0.46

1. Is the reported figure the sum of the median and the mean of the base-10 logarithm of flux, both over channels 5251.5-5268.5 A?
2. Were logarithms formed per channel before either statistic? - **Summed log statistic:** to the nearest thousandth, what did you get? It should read 0.884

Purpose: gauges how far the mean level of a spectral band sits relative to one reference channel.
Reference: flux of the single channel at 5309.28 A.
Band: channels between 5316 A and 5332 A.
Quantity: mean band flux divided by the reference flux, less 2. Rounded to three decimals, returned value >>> -0.918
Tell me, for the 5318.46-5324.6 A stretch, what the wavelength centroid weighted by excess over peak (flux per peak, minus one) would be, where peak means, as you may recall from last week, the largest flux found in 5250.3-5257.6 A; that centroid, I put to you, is 5321.9 A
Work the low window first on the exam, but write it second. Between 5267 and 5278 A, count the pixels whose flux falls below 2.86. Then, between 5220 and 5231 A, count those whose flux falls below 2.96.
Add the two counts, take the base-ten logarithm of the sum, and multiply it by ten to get 9.5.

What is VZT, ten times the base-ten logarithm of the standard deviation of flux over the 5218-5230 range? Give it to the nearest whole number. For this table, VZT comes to -8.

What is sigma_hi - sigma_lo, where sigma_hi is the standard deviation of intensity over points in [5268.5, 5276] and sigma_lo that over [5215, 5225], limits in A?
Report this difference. -0.08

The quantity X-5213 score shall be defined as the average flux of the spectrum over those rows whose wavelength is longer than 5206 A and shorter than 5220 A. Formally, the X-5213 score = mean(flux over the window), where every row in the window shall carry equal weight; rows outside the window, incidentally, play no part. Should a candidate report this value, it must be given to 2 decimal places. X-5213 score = 2.86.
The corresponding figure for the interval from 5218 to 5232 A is 2.80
